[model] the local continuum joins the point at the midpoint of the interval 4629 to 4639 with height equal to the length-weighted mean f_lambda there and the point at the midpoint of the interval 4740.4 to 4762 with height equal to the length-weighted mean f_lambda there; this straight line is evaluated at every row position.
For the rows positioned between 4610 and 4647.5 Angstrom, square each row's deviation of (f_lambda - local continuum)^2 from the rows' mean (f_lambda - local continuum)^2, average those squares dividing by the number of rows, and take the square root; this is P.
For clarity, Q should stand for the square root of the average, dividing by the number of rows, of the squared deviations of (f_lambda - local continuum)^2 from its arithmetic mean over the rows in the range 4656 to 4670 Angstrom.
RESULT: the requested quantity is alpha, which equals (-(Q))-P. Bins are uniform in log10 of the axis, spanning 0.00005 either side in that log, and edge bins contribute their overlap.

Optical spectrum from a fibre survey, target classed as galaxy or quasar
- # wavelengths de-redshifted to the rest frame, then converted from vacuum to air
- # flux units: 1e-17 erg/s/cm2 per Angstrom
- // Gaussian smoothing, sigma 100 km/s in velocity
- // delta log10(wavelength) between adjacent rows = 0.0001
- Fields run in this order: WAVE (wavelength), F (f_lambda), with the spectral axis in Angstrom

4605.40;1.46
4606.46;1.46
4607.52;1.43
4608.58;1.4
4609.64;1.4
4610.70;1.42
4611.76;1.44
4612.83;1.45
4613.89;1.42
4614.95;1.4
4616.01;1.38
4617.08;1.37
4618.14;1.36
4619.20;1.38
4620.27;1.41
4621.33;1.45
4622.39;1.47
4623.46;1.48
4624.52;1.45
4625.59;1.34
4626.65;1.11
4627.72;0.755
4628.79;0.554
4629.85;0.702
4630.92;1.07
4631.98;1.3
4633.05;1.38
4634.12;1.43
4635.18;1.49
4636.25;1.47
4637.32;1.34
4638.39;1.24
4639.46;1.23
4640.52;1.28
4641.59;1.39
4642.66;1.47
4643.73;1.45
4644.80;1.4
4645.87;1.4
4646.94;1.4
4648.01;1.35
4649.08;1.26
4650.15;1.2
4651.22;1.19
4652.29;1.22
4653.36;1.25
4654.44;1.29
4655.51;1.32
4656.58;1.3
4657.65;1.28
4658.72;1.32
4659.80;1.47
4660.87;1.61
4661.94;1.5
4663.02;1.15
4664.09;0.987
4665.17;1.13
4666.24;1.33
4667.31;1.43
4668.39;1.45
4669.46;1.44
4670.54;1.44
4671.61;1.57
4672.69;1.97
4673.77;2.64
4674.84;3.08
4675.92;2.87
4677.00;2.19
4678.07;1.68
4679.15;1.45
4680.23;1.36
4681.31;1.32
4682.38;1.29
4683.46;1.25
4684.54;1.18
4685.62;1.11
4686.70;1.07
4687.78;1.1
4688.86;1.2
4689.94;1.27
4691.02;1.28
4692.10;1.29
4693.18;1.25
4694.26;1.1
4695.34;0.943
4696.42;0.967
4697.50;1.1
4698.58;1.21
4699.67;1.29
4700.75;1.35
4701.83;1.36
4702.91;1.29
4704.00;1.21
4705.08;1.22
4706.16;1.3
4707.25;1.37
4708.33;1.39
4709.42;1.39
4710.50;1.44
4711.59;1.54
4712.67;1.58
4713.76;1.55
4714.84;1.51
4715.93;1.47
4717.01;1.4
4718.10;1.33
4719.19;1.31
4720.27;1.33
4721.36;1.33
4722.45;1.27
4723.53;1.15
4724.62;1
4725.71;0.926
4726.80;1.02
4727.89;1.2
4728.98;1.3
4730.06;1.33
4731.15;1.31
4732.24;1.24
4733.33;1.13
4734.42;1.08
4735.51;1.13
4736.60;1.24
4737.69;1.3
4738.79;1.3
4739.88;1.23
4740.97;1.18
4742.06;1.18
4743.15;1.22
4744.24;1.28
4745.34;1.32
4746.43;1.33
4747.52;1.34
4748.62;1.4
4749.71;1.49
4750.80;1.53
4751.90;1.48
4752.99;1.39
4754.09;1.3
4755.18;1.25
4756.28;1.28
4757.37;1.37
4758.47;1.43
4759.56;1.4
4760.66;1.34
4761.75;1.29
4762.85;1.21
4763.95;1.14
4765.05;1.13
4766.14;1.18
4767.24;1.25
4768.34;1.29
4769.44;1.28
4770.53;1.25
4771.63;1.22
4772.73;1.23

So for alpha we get -0.125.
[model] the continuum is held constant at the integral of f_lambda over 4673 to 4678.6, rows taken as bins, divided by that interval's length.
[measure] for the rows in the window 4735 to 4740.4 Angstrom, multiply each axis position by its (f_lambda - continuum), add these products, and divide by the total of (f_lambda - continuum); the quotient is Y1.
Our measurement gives 4737.6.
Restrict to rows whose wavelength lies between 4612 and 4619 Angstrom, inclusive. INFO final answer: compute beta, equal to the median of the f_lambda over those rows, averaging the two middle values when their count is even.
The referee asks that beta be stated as 1.39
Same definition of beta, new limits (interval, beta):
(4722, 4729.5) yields 1.15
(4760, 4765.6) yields 1.21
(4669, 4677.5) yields 2.08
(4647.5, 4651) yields 1.26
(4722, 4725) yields 1.15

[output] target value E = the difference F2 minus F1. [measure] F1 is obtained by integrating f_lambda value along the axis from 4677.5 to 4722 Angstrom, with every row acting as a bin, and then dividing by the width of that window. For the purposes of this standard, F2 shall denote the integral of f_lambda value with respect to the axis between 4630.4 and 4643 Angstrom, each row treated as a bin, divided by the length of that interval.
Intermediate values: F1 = 1.30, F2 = 1.34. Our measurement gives 0.04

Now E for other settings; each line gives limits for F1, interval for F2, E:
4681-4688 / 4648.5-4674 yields 0.20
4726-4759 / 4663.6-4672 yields 0.06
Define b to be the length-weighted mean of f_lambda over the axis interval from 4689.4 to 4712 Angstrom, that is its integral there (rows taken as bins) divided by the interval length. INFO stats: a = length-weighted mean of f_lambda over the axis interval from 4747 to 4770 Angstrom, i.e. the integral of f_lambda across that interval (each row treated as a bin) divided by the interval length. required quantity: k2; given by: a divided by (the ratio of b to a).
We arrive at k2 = 1.38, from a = 1.32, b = 1.26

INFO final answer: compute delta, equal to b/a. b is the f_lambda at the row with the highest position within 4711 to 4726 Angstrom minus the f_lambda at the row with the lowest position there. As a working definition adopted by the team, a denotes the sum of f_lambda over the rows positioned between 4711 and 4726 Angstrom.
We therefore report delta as -0.033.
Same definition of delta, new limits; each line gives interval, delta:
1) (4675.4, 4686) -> -0.112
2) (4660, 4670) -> -0.014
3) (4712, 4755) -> -0.006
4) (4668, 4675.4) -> 0.120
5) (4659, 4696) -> -0.010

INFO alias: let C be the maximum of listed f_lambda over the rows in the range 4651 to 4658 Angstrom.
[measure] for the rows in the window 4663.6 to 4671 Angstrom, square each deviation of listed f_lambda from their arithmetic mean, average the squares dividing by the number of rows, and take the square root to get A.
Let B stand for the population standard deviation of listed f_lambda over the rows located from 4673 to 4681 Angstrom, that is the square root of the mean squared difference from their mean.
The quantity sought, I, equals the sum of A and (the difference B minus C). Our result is -0.5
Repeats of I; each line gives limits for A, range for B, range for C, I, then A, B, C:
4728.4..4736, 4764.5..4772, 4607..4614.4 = -1.3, 0.095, 0.05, 1.45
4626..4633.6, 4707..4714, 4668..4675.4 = -2.7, 0.292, 0.08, 3.08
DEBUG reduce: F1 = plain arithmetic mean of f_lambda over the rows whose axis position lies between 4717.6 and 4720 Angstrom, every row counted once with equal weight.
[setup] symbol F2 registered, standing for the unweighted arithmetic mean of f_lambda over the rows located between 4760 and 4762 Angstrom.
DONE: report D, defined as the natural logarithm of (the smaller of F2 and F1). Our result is 0.27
